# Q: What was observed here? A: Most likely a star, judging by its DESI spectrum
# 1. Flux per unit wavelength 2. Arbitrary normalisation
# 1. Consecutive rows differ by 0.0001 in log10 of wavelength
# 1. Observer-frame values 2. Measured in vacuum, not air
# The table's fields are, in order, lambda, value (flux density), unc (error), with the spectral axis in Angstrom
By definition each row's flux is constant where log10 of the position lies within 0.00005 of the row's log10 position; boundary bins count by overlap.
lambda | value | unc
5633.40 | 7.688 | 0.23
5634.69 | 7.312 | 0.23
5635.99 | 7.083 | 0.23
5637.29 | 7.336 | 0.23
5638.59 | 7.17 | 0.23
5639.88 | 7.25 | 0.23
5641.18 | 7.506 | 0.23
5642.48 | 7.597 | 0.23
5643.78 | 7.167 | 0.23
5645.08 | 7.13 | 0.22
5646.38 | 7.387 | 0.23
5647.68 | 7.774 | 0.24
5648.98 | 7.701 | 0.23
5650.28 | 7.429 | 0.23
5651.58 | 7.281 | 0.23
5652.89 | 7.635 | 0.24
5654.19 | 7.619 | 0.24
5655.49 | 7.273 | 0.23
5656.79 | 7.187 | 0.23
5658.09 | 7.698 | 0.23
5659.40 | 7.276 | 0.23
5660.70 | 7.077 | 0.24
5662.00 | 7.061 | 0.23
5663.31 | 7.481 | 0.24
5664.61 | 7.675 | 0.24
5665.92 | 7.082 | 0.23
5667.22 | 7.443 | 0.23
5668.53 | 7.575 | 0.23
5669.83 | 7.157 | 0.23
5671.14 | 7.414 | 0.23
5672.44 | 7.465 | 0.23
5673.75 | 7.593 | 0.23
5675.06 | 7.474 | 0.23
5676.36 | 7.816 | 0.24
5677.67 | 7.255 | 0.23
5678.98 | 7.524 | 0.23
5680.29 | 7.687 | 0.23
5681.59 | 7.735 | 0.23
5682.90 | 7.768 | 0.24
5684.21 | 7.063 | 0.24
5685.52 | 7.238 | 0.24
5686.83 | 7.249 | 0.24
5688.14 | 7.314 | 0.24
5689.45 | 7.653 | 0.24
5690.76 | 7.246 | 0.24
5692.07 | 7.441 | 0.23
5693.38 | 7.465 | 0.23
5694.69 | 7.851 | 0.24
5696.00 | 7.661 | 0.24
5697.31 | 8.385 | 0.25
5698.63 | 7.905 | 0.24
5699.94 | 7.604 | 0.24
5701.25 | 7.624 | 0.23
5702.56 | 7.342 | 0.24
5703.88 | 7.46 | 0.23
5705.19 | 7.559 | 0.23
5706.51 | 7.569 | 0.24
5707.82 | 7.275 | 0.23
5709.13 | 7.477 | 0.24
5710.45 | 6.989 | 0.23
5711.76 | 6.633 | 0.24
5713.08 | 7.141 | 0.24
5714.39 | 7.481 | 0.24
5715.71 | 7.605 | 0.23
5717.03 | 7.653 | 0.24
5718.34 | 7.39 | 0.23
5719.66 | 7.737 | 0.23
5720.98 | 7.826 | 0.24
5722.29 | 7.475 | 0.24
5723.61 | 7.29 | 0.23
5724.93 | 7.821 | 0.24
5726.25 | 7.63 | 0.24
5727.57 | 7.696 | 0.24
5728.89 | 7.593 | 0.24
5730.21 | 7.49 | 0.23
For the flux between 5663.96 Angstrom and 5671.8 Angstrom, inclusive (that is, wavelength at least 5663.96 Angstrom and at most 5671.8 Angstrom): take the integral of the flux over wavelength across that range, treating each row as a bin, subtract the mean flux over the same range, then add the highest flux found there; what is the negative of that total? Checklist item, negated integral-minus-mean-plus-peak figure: -58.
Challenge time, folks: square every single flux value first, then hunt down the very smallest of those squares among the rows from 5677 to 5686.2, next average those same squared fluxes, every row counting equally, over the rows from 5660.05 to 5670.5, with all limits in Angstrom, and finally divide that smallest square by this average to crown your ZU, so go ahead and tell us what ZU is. 0.93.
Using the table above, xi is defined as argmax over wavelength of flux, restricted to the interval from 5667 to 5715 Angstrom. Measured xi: 5697.31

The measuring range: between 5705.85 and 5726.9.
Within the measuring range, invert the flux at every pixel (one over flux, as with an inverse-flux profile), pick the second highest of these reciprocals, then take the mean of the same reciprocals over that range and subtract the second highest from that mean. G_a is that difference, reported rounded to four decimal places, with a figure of -0.0084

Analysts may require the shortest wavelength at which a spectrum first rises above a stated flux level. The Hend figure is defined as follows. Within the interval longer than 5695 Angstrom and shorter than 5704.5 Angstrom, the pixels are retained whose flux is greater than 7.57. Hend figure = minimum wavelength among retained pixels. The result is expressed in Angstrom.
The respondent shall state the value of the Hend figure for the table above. 5696.00 Angstrom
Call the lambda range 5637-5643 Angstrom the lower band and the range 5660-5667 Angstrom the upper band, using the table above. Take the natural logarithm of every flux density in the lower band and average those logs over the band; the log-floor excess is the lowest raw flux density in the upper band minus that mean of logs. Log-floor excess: 5.06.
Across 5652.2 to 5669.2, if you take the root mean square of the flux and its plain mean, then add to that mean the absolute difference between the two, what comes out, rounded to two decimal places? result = 7.39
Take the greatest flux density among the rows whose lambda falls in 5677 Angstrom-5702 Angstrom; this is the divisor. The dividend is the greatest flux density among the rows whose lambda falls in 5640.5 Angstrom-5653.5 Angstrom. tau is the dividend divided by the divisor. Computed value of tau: 0.93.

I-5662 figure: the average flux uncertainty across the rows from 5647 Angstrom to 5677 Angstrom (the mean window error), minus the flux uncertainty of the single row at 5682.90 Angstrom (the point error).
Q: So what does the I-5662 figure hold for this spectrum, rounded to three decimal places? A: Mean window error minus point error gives -0.007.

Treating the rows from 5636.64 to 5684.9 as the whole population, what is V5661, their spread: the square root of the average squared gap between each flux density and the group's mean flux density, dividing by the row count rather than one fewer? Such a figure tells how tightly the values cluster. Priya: 0.229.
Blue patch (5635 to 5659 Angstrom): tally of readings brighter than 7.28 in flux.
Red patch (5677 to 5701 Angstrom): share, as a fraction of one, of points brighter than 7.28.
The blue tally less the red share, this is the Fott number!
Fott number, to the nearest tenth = 10.3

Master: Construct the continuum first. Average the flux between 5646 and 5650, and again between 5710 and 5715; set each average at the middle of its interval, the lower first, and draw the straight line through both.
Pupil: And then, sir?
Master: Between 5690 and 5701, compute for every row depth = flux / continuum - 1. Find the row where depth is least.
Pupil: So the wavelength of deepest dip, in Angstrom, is 5690.76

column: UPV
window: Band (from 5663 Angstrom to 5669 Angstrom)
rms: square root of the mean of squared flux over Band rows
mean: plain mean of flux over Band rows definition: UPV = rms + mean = 14.9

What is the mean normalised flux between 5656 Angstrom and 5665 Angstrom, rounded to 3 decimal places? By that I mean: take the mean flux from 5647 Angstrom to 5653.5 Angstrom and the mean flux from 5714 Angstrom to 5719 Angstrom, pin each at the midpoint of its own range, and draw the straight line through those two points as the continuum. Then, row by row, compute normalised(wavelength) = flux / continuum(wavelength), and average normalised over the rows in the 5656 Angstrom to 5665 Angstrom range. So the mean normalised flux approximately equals 0.972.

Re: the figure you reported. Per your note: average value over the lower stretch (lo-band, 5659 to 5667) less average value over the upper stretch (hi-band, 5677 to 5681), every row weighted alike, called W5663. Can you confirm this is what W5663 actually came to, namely -0.21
